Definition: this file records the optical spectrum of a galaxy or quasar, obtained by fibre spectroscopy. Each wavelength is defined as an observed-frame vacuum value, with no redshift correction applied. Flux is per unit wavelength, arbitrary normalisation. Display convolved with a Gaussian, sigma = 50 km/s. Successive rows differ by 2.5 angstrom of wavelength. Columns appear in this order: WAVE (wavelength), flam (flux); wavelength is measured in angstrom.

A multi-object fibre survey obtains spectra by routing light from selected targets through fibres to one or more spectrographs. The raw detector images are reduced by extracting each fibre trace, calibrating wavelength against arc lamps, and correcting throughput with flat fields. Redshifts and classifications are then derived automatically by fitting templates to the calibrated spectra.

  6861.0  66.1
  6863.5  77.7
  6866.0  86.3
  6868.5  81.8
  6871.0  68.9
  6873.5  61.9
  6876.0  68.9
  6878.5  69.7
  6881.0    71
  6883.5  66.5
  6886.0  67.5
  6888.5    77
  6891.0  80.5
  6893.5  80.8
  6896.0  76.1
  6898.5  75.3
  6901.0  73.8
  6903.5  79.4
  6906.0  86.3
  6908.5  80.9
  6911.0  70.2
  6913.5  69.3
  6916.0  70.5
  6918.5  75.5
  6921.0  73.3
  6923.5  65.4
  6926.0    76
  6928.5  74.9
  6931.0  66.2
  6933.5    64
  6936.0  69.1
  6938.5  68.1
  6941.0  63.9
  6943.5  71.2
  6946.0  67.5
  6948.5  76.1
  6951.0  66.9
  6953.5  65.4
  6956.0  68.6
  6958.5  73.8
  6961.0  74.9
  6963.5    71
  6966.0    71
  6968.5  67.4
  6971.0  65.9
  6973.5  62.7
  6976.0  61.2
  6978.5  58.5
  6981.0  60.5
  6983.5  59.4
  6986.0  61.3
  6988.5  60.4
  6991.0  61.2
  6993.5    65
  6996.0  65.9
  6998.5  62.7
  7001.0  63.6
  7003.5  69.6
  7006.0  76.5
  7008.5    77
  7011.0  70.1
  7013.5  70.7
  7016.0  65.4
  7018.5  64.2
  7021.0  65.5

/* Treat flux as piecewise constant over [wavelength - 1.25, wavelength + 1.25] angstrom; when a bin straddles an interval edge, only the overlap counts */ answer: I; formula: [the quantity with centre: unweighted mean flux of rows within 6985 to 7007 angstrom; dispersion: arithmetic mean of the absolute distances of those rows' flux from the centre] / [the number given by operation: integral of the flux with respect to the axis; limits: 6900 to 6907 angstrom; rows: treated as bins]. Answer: 0.0066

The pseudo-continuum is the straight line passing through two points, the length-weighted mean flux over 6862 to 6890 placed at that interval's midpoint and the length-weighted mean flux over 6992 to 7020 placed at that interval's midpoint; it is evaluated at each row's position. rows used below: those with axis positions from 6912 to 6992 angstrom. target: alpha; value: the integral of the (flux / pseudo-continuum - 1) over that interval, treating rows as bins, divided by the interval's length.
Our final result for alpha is -0.035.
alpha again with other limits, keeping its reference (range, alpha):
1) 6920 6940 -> -0.017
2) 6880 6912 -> 0.057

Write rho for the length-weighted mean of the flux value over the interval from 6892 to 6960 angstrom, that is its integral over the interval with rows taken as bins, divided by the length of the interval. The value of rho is 72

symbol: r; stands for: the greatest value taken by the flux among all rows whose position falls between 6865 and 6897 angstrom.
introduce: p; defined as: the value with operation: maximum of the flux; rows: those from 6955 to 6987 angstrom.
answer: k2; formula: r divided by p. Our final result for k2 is 1.152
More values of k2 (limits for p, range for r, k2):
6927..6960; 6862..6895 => 1.134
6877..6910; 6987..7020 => 0.892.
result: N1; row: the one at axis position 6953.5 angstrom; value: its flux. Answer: 65.4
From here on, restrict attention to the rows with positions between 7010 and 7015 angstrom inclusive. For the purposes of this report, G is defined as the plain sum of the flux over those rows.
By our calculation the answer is 141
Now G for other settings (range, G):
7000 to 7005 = 133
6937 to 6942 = 132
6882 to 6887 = 134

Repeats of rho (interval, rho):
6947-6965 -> 71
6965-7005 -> 64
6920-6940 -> 70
